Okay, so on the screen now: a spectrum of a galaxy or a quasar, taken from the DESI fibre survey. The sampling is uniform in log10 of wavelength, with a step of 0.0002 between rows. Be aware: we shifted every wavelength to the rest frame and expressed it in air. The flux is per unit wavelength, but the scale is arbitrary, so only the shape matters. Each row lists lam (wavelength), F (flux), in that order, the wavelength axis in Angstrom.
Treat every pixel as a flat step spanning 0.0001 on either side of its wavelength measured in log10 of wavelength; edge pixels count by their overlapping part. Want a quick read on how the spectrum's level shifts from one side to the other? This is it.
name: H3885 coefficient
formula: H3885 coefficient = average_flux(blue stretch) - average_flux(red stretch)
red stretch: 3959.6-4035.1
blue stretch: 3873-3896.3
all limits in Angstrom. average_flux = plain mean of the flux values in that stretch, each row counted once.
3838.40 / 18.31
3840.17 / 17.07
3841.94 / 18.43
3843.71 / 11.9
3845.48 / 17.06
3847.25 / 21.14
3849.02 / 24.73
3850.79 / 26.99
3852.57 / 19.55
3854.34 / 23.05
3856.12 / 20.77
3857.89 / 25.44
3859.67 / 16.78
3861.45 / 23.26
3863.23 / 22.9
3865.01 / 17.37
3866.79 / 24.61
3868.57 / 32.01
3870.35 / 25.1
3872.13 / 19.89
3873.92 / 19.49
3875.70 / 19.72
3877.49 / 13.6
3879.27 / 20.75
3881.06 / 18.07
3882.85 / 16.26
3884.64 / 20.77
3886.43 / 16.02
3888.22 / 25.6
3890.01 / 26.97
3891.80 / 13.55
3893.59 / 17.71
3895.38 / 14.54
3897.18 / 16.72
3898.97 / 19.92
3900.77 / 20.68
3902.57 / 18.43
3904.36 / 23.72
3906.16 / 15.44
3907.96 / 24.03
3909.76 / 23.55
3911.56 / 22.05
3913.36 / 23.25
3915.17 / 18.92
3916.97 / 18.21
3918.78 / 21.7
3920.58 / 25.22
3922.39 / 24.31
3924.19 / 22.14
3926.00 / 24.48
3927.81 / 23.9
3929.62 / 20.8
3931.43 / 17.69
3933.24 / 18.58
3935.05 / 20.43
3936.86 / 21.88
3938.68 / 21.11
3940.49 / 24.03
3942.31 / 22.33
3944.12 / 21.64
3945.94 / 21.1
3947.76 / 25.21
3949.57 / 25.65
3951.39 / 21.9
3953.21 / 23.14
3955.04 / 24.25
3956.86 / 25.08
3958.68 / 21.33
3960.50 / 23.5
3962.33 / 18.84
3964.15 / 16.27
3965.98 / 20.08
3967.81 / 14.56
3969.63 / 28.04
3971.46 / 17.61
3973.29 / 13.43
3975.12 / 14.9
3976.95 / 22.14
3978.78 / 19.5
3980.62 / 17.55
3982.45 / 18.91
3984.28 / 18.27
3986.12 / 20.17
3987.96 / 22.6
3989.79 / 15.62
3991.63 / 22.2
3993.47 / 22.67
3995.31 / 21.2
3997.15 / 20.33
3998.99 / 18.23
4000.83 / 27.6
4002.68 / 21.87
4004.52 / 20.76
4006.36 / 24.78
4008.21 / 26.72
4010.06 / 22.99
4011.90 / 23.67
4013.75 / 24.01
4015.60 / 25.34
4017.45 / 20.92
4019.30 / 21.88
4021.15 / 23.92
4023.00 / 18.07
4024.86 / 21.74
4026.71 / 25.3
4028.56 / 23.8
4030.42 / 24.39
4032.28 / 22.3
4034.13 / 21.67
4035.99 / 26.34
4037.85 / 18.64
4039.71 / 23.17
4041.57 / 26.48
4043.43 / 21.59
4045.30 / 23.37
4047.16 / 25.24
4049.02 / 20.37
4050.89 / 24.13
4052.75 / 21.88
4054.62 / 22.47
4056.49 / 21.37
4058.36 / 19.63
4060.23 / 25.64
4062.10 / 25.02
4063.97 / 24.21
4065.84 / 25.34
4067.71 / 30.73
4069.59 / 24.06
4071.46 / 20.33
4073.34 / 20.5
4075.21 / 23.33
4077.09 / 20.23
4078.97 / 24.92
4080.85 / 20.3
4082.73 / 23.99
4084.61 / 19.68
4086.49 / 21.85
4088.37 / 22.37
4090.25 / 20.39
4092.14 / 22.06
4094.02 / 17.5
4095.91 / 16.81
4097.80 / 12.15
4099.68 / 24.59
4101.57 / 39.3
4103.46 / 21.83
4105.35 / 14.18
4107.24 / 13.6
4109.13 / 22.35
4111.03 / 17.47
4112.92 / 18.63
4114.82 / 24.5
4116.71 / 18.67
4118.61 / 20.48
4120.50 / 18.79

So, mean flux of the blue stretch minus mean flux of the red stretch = -2.5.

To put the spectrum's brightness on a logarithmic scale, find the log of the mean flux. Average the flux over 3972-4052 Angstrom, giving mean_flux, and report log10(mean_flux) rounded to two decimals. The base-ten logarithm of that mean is 1.34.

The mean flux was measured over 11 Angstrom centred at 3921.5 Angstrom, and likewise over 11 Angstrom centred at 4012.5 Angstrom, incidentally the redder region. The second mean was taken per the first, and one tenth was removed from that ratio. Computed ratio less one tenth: 0.96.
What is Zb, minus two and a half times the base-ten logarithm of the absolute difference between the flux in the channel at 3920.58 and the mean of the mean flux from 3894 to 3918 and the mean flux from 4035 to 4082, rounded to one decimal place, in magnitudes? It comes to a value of -1.4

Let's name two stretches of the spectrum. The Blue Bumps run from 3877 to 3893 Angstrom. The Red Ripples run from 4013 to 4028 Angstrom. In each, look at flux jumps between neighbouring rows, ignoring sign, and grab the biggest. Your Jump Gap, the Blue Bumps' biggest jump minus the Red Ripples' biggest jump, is 7.6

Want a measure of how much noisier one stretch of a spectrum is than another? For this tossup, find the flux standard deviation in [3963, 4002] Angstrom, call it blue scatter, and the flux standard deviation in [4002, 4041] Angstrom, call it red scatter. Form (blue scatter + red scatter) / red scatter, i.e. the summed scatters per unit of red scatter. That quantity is 2.7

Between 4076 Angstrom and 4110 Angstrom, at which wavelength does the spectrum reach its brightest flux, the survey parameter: 4101.57 Angstrom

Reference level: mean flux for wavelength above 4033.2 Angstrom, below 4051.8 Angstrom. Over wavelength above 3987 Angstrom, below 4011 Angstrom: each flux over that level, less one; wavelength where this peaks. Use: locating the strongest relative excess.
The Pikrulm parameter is 4000.83 Angstrom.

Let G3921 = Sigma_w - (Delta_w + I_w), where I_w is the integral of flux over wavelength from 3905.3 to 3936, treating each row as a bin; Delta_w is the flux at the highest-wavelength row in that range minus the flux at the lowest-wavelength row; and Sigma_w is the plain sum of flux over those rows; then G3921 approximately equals -299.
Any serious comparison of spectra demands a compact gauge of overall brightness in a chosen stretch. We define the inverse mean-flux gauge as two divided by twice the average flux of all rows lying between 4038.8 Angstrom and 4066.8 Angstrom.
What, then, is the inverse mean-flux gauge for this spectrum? 0.0429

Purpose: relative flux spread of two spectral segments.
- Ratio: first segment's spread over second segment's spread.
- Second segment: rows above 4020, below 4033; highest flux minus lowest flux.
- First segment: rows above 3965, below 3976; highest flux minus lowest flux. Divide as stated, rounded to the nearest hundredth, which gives 2.02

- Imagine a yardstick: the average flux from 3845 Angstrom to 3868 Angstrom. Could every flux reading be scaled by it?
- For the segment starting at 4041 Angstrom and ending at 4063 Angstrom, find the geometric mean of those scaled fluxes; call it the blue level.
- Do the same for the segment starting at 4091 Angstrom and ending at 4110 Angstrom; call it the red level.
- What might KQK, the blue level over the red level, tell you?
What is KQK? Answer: 1.19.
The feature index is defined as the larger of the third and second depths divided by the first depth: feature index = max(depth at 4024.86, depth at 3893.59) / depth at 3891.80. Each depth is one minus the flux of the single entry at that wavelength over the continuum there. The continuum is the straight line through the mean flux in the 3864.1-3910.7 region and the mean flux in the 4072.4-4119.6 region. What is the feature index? 0.37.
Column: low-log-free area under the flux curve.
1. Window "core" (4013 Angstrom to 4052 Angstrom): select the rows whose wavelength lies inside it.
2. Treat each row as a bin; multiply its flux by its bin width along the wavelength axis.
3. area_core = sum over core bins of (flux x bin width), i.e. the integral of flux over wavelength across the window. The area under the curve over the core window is 896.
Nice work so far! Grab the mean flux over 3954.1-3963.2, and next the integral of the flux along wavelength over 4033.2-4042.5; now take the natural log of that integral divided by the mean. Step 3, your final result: 2.26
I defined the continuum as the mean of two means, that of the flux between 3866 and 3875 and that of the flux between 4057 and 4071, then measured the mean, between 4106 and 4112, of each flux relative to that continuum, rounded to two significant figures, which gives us 0.72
